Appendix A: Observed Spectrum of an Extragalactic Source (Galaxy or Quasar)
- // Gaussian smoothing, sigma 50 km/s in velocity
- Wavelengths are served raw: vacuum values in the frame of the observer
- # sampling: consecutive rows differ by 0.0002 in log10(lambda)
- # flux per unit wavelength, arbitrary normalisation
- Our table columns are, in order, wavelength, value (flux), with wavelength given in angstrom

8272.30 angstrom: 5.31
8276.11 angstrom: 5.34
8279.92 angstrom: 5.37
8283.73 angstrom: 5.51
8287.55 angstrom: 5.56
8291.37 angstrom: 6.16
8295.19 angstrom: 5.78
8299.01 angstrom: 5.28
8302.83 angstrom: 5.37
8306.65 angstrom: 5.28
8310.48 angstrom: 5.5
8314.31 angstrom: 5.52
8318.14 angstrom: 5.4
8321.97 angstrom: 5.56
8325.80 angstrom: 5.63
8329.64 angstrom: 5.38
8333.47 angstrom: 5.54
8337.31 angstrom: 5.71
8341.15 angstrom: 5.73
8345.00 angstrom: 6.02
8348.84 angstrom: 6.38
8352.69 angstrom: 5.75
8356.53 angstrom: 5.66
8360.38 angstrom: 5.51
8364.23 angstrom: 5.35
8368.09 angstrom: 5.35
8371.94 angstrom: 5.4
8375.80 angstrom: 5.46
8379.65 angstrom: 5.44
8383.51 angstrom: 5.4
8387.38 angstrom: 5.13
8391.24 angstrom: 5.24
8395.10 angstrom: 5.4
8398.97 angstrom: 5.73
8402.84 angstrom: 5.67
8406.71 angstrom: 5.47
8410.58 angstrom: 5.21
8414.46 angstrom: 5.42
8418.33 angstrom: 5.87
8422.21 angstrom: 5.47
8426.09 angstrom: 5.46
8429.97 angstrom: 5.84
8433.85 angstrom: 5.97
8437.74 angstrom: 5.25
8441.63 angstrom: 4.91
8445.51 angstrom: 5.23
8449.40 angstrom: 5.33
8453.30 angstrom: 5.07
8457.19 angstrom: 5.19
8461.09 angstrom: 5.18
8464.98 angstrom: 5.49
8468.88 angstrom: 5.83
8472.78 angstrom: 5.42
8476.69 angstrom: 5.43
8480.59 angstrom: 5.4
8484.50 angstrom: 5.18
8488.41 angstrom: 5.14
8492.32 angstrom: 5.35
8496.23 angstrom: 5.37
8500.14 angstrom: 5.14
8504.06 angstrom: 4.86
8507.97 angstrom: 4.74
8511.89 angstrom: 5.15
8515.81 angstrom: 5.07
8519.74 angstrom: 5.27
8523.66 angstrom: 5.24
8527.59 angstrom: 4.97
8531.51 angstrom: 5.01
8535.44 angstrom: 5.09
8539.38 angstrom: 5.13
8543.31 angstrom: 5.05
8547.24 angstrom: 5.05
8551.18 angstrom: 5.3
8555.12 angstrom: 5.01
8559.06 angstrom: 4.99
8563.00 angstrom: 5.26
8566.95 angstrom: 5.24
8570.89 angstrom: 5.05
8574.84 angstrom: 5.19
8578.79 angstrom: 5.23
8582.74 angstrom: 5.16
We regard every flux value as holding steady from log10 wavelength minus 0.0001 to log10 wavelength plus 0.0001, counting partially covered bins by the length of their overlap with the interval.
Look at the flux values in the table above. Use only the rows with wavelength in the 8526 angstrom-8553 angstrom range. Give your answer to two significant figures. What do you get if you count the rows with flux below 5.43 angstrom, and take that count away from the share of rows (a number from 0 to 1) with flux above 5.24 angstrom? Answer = -6.9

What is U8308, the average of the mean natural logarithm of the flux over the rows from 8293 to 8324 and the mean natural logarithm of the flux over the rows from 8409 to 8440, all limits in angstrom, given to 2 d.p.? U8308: 1.71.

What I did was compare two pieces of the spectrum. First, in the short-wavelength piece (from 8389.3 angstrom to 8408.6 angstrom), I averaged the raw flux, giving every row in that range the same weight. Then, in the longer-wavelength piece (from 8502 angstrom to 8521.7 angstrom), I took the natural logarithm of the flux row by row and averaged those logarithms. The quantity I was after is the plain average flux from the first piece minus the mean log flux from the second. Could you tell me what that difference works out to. 3.89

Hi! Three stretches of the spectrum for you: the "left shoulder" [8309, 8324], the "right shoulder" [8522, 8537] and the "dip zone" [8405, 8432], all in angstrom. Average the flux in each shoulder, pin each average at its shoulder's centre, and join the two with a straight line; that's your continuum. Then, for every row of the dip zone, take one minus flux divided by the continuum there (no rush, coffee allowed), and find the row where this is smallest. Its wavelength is 8418.33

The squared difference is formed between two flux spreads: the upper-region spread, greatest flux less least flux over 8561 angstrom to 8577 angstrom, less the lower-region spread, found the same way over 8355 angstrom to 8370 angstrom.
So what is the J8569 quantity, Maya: 0.010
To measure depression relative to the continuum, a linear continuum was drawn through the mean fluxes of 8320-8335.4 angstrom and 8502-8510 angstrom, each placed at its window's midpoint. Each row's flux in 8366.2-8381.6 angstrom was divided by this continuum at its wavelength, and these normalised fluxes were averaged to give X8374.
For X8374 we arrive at 1.014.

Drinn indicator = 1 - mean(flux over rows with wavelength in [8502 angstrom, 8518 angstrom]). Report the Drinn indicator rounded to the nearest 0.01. -3.96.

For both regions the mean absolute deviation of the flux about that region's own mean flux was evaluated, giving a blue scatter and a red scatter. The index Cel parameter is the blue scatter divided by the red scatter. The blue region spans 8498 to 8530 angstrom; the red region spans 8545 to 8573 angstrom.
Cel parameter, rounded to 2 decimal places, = 1.26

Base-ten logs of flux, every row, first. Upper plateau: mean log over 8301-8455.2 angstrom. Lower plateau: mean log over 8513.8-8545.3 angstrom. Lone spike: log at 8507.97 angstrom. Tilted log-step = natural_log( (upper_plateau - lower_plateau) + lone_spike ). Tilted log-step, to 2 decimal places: -0.35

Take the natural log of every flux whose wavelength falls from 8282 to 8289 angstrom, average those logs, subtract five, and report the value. -3.29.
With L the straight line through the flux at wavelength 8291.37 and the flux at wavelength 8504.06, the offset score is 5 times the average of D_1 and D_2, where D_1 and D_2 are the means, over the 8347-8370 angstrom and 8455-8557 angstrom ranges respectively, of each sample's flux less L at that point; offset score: 0.7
